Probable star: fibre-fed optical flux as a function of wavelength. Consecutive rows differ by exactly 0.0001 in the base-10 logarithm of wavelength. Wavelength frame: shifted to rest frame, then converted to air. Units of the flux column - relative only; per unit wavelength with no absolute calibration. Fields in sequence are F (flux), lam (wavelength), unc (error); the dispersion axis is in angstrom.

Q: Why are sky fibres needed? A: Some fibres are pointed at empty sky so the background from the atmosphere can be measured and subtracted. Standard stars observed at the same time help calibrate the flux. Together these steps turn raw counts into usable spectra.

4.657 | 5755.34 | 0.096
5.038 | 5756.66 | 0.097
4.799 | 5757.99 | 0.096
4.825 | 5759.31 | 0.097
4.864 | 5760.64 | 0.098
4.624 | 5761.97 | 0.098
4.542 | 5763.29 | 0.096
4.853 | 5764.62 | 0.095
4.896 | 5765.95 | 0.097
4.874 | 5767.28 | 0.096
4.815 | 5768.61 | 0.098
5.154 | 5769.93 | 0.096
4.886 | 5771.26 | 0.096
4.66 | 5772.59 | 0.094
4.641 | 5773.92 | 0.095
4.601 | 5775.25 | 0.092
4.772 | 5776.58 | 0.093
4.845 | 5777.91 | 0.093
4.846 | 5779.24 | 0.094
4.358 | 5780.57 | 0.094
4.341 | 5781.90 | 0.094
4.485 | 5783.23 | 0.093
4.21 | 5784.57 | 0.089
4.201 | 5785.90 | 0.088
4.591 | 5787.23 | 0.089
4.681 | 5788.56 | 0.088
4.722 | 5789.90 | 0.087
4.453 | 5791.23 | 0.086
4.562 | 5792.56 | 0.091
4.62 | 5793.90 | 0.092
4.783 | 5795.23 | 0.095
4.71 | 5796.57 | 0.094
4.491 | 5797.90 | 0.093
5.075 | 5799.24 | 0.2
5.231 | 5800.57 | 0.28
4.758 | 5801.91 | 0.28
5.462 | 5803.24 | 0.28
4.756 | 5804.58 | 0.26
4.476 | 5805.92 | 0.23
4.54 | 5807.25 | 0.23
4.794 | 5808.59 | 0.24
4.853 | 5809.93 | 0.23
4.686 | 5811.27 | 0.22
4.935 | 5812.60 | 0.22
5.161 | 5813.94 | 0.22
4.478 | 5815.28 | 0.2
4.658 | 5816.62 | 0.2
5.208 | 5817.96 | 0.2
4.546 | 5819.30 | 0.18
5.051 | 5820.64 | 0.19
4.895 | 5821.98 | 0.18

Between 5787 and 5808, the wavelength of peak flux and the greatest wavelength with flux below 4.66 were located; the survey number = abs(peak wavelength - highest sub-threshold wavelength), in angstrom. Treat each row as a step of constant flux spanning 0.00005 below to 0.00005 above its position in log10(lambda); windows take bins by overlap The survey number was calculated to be 4.0 angstrom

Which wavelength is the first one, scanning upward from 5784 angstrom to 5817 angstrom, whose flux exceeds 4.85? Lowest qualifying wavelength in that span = 5799.24 angstrom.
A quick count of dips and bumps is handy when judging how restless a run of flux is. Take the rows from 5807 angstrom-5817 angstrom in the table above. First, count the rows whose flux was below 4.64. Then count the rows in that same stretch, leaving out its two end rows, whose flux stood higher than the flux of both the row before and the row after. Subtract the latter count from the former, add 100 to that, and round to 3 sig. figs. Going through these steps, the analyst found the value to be 100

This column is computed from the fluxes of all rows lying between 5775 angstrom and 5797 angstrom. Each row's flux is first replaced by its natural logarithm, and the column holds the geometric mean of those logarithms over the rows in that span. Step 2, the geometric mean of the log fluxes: 1.52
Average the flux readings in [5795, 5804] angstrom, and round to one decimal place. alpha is 4.9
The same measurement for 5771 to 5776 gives 4.7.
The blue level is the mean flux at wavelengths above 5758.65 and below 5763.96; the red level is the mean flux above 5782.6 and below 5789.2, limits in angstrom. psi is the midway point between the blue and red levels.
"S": 4.57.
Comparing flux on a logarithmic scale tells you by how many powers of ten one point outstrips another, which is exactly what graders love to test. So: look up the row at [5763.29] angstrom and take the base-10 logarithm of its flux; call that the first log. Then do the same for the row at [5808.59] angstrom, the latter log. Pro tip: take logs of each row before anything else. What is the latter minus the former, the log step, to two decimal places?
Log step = 0.02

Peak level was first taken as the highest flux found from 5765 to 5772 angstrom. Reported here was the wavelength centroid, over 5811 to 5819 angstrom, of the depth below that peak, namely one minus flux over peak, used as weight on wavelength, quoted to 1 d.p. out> 5814.2 angstrom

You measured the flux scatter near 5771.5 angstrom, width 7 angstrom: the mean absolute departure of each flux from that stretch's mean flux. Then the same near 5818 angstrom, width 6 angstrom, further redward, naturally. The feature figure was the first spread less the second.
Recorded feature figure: -0.122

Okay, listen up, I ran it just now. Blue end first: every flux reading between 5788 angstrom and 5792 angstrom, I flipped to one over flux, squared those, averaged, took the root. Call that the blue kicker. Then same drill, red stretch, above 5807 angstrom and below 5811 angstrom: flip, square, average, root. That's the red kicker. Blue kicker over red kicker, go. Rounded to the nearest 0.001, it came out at 1.024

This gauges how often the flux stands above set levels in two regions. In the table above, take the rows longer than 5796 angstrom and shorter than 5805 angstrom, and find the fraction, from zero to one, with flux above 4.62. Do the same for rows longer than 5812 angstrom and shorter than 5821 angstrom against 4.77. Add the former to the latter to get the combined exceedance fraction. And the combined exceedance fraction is 1.4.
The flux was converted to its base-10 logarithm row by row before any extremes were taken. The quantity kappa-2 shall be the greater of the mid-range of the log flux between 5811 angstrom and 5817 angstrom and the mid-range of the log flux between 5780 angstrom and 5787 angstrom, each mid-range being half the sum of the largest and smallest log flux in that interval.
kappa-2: 0.682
